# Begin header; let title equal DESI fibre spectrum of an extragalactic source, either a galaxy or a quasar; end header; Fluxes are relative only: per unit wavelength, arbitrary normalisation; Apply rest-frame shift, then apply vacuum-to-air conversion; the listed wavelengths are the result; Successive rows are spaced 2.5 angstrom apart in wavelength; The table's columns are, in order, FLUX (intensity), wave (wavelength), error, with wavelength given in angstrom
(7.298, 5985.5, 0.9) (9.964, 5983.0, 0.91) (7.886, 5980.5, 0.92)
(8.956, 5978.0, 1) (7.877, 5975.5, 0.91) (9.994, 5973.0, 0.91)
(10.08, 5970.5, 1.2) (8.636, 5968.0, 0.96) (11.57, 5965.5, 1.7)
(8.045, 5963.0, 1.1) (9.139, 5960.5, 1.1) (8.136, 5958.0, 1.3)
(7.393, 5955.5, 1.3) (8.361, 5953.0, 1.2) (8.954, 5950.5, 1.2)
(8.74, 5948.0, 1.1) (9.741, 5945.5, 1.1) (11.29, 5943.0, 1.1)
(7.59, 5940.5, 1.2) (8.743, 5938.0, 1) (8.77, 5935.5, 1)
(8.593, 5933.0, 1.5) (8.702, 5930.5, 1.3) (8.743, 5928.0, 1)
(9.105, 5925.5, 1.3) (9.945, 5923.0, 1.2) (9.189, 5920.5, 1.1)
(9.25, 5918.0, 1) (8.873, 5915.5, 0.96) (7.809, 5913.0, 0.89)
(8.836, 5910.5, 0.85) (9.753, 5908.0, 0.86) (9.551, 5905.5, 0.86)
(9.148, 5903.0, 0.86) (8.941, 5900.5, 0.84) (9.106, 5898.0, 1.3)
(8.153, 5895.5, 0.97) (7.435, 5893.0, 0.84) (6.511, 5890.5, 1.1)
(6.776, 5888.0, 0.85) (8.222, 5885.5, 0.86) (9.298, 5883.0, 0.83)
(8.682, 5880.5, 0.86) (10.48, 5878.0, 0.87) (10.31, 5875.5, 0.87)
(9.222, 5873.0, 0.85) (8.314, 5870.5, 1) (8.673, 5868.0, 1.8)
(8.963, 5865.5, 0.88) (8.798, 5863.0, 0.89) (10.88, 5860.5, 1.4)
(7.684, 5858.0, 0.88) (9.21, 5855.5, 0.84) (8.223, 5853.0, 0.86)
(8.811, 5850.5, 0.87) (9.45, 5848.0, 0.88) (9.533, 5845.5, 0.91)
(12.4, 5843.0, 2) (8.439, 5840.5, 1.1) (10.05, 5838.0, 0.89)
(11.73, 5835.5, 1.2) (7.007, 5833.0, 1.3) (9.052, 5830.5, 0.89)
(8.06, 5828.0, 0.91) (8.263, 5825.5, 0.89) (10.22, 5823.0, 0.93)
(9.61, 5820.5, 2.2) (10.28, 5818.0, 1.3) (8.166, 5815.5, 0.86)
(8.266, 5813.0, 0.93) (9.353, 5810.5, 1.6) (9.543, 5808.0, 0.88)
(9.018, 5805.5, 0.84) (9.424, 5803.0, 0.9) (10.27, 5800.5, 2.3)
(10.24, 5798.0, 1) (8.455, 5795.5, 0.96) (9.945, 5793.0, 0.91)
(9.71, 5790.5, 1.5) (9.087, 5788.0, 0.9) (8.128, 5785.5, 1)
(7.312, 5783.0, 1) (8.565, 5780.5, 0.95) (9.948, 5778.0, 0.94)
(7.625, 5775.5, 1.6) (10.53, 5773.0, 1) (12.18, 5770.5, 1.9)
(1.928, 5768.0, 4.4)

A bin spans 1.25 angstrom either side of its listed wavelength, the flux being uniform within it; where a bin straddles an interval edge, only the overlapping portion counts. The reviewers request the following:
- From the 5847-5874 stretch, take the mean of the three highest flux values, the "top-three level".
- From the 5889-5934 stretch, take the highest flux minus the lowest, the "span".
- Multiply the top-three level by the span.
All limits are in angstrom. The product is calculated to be 34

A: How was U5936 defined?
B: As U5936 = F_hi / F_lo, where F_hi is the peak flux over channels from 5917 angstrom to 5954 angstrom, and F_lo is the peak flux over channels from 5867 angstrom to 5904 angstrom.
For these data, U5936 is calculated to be 1.08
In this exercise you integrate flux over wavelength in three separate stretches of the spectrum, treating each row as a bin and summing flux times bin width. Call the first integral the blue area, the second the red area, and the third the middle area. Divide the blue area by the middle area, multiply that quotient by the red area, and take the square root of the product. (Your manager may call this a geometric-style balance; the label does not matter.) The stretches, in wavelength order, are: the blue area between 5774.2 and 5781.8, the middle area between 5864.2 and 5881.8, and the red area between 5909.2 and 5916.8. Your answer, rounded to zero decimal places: 5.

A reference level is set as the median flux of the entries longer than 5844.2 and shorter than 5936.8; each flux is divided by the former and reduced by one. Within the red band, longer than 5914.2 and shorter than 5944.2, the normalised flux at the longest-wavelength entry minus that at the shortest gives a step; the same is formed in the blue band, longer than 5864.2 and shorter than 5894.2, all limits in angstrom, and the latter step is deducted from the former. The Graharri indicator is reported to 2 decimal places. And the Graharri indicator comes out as 0.44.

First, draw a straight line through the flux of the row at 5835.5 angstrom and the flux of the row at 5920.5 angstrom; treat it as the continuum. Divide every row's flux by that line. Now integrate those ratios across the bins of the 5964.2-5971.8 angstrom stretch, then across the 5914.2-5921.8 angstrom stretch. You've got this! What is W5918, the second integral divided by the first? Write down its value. 0.76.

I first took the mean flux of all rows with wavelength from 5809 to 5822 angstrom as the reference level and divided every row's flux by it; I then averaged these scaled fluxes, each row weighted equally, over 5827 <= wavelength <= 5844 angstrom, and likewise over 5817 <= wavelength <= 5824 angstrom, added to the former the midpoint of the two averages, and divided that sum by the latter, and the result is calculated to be 1.92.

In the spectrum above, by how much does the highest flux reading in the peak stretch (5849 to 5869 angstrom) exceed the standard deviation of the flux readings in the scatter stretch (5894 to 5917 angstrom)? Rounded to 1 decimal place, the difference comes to 10.3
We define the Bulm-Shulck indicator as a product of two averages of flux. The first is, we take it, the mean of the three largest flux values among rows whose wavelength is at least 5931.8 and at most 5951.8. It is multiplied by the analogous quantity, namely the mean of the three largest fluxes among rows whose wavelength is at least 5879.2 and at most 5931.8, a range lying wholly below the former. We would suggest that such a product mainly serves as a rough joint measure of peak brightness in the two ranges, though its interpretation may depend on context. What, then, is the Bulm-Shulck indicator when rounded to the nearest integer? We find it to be 97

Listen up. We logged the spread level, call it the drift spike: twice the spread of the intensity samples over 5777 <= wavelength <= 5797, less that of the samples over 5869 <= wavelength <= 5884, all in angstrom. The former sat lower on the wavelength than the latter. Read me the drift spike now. 1.0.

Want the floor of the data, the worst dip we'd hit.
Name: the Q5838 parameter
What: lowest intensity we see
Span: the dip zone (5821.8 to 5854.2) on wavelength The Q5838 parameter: 7.007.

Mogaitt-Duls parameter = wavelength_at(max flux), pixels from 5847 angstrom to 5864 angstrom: 5860.5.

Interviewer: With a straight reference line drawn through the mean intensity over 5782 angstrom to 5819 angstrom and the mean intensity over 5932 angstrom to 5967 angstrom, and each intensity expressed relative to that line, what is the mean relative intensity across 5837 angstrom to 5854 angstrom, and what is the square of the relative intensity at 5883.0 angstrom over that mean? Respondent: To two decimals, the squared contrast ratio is 0.96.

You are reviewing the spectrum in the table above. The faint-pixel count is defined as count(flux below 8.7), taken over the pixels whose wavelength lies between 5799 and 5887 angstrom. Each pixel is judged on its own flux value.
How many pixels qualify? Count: 12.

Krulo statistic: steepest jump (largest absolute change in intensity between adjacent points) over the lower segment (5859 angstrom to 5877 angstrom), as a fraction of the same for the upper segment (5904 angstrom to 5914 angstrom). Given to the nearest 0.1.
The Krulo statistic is 2.0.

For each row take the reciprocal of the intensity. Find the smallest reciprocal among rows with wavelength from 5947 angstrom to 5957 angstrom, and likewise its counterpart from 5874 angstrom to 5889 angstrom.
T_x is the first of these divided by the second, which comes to 1.17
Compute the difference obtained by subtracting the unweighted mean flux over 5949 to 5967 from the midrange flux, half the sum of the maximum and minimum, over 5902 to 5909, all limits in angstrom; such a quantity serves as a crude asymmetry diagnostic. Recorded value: 0.7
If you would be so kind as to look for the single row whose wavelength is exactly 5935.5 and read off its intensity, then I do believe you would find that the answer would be 8.77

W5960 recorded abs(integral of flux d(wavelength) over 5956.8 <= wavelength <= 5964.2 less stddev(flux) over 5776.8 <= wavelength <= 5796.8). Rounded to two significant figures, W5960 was 62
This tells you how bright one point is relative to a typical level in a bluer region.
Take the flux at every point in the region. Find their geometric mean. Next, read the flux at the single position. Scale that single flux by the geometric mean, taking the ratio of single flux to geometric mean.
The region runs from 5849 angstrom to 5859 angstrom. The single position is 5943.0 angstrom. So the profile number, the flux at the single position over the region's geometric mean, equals 1.33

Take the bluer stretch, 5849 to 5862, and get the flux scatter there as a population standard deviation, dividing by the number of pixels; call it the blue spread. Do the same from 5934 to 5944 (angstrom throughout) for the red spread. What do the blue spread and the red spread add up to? 2.4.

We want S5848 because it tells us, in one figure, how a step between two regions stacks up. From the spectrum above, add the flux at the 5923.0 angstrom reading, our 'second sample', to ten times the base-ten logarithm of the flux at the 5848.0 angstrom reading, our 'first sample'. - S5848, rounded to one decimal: 19.7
